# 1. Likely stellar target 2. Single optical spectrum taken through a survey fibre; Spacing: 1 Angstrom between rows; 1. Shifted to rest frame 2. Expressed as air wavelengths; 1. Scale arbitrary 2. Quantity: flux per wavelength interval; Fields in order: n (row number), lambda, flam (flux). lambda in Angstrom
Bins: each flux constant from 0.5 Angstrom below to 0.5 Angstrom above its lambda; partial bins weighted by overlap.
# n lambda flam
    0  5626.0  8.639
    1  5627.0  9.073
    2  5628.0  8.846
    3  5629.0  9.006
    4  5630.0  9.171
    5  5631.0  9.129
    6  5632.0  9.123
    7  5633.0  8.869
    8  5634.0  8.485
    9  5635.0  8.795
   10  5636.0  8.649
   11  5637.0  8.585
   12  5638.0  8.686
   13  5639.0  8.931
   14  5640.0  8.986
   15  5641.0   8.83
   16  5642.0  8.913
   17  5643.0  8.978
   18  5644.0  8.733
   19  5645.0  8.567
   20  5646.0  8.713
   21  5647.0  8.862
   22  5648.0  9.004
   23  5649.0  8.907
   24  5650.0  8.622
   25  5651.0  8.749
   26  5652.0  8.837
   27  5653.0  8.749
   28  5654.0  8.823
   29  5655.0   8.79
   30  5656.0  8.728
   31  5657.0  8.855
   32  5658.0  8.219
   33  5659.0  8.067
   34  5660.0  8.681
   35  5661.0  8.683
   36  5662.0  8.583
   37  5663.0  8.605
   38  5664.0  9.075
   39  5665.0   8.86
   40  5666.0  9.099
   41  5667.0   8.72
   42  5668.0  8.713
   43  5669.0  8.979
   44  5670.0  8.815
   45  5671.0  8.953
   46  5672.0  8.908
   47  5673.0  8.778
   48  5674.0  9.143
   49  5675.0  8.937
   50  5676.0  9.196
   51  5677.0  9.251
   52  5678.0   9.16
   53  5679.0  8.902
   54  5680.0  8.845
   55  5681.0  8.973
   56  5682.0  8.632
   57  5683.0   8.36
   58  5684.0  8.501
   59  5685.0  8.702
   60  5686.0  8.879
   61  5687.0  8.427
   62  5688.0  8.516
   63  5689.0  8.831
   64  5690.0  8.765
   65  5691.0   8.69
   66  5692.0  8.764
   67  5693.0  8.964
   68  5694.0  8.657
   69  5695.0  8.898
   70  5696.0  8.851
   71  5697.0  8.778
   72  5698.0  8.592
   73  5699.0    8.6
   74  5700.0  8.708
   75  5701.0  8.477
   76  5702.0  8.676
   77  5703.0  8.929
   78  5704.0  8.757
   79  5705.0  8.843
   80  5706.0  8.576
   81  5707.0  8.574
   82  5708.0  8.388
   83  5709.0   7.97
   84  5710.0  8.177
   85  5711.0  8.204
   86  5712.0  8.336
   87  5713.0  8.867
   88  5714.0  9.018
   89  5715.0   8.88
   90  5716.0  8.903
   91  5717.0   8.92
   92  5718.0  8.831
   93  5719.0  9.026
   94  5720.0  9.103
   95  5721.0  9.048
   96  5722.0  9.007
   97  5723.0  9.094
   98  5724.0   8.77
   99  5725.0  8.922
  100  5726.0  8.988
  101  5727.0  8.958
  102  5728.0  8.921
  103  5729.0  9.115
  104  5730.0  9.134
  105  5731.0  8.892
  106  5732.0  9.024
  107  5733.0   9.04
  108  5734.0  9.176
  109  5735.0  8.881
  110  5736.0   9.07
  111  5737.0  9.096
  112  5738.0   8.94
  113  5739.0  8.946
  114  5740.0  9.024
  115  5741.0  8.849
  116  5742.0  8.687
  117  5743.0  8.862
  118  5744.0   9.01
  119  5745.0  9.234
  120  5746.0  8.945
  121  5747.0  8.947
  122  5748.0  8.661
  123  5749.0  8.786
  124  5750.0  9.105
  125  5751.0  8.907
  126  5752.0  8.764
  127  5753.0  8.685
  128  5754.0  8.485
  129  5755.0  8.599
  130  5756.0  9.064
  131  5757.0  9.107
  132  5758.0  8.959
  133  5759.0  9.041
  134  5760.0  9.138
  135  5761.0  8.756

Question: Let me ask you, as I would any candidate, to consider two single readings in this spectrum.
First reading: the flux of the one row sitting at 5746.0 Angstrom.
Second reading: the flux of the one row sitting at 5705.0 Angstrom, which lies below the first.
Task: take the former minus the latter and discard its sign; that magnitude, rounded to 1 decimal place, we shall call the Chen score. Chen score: 0.1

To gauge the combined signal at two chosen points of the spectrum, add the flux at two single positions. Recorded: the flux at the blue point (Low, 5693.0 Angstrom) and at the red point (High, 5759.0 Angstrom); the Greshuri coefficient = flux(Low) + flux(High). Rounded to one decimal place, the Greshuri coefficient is 18.0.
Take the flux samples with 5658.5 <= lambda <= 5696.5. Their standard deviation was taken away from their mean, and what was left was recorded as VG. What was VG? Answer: 8.56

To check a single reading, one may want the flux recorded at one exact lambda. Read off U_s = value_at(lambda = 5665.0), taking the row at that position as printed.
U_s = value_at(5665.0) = 8.86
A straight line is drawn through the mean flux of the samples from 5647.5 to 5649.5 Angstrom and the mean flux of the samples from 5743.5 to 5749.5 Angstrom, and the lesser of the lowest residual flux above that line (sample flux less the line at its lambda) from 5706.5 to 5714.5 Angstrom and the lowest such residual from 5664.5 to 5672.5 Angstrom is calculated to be -0.97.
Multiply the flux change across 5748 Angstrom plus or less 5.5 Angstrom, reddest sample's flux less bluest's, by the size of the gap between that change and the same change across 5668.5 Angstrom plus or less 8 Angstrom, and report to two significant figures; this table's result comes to -0.12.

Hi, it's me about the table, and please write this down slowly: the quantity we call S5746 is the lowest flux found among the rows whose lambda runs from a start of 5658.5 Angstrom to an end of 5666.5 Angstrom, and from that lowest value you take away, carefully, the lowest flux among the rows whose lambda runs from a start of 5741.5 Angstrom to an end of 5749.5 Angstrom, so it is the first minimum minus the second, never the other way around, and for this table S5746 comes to -0.59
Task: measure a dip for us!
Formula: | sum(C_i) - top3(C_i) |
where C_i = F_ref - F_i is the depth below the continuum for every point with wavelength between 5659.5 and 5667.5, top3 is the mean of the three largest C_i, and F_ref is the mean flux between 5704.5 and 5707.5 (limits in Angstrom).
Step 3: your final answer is 1.0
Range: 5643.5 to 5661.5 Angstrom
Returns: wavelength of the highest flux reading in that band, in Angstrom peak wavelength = 5648.0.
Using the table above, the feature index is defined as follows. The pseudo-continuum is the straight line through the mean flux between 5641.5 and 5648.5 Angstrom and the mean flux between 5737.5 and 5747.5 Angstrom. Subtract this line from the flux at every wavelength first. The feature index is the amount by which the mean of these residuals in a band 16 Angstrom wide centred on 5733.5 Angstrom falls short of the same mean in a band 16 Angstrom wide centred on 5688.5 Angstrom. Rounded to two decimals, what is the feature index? -0.23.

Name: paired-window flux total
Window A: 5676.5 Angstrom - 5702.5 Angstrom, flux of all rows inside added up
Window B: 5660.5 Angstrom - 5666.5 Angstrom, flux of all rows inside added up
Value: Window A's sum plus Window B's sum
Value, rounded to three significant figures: 280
